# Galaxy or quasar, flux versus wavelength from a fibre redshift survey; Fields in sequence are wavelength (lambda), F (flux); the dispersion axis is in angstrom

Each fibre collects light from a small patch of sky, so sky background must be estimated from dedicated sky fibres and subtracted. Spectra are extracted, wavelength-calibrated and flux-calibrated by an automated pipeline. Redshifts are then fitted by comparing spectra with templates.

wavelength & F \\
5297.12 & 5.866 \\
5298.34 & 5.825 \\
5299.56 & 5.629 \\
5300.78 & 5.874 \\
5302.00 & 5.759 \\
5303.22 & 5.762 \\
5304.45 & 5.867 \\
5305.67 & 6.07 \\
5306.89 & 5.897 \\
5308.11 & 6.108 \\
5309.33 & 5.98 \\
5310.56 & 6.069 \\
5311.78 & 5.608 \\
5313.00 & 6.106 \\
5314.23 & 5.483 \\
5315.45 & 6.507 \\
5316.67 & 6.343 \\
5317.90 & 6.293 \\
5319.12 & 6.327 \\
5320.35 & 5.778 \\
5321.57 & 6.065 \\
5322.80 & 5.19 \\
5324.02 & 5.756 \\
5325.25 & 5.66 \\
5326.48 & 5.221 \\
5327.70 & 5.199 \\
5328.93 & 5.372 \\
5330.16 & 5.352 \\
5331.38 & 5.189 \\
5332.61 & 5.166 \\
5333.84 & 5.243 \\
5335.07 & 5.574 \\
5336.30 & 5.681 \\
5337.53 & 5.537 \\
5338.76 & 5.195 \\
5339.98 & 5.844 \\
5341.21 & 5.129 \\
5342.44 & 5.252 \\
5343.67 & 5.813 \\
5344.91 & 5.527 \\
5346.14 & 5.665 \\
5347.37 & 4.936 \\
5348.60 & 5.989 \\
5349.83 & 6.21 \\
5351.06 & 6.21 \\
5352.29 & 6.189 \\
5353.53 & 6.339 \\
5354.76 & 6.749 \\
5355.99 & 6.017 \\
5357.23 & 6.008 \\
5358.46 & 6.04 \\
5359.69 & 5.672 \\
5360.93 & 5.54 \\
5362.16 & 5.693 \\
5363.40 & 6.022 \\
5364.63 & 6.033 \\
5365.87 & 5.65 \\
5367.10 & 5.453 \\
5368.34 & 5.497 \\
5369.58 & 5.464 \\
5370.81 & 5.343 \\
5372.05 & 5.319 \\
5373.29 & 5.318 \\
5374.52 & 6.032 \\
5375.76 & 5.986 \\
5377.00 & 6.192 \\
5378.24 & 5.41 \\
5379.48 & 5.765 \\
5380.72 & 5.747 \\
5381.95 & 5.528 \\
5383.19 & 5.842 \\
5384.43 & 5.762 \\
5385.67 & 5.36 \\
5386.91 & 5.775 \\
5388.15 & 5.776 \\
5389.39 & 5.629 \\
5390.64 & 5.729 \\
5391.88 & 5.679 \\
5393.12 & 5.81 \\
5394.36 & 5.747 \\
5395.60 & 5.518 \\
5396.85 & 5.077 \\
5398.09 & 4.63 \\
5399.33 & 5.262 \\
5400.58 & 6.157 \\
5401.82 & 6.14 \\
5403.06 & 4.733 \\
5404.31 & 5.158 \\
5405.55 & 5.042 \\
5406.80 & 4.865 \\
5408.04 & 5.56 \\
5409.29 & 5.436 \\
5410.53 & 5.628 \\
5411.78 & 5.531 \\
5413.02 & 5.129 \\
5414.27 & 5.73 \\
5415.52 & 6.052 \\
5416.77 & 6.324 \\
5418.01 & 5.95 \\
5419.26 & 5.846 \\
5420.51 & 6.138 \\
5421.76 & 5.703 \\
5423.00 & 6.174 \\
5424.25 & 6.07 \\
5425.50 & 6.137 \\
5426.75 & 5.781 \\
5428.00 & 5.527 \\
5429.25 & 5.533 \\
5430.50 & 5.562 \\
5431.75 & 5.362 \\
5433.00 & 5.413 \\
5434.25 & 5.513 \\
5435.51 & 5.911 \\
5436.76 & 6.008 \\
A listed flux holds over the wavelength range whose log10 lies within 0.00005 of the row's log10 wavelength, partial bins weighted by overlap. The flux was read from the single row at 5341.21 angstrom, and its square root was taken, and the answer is 2.26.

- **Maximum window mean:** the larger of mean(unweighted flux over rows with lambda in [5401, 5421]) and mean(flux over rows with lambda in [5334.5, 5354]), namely 5.69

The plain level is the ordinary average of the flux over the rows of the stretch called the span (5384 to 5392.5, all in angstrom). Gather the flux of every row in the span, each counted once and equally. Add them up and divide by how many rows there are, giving 5.67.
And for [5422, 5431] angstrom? 5.83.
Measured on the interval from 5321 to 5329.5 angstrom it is 5.49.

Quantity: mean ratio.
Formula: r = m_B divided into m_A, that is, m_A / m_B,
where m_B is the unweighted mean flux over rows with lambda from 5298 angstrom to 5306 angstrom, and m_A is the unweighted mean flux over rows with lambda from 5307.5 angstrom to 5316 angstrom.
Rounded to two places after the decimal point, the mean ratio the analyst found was 1.03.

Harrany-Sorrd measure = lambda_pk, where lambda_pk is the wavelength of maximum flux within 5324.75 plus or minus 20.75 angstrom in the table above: 5315.45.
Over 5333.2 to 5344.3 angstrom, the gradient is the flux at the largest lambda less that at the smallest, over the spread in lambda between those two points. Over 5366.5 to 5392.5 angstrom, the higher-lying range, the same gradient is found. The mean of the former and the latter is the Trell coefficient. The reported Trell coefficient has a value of 0.034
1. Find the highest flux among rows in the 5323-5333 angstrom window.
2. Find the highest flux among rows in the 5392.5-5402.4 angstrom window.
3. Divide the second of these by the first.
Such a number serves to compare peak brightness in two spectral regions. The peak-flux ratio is 1.07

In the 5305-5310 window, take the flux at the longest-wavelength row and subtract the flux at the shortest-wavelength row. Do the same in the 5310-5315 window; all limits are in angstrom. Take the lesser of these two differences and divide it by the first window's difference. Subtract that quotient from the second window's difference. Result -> -7.1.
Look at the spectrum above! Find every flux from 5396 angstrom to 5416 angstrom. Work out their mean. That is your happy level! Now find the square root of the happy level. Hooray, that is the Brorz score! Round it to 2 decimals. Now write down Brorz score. 2.32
